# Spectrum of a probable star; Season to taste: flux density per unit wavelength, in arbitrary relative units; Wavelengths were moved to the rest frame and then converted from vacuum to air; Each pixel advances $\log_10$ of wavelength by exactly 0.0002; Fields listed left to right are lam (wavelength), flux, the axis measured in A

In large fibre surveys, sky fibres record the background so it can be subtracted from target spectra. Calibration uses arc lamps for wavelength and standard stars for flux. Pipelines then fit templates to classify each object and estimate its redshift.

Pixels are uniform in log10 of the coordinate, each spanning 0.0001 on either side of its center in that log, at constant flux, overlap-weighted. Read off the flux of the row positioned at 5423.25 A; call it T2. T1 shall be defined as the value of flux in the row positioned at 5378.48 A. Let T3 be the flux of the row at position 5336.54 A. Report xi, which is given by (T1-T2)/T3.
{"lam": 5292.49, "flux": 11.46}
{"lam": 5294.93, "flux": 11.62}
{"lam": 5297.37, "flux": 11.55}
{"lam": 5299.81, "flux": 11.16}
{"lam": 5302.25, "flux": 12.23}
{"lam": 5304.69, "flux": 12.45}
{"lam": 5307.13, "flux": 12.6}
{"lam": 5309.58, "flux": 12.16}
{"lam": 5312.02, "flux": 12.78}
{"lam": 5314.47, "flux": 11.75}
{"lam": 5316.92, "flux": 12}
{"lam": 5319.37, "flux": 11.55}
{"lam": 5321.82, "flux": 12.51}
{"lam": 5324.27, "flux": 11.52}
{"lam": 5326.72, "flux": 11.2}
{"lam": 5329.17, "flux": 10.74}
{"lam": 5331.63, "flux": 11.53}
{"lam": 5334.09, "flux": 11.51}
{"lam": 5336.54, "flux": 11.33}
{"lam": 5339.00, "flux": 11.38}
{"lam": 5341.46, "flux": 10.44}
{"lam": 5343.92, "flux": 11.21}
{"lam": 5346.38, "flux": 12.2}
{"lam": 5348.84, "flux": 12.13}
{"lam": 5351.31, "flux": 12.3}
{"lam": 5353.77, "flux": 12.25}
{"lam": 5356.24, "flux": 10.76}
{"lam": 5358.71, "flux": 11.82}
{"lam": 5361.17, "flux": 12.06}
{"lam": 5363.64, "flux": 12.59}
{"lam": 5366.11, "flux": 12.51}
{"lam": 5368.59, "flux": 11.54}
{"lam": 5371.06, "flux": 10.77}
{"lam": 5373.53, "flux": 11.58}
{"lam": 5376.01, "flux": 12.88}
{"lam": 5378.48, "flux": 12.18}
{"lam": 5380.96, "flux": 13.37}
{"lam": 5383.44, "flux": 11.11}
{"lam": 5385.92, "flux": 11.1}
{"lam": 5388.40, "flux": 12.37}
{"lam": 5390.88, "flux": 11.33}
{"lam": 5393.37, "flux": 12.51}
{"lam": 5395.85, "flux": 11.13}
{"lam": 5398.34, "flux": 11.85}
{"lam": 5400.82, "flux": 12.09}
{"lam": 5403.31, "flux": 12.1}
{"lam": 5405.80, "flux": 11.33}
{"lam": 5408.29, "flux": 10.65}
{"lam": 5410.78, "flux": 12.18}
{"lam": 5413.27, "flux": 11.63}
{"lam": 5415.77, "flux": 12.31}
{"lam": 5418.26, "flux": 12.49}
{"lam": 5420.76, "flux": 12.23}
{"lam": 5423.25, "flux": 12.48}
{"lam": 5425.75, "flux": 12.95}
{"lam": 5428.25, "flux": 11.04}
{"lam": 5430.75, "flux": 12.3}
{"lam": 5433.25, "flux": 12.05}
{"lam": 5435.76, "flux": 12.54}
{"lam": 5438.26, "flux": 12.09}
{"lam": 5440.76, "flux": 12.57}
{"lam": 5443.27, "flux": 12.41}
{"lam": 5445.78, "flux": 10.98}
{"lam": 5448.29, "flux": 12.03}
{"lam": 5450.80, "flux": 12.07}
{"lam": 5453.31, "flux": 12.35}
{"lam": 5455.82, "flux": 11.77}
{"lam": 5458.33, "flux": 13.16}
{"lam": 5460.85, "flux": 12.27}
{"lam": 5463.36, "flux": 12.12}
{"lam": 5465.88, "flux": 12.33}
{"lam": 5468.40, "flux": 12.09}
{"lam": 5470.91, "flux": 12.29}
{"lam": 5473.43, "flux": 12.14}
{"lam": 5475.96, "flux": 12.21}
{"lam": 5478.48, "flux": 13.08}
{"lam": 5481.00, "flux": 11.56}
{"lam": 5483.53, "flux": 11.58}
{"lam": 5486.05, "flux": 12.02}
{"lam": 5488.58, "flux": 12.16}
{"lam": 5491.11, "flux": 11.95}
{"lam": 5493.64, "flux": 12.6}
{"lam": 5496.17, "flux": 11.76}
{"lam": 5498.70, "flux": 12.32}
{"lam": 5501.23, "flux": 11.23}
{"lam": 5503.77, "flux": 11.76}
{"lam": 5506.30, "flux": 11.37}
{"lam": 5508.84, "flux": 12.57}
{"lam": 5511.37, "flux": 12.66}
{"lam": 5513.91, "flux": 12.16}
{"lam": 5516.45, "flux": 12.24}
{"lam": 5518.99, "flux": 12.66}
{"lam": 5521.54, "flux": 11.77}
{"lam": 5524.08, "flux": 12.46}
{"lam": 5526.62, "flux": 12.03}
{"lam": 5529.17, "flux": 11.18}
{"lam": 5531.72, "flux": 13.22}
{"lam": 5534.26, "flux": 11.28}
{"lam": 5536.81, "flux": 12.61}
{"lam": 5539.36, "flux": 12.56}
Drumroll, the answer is -0.03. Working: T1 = 12.18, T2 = 12.48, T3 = 11.33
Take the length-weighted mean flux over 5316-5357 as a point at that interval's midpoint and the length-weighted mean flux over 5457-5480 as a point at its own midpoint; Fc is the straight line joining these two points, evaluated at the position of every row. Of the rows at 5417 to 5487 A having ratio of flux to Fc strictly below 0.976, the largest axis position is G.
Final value 5486.05 A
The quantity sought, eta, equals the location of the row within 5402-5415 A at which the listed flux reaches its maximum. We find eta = 5410.78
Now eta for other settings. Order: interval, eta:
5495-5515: 5511.37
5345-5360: 5351.31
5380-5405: 5380.96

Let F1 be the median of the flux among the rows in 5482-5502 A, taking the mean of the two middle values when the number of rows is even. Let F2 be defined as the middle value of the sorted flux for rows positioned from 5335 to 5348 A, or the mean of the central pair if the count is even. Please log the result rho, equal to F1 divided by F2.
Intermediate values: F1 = 12.0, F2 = 11.3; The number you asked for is 1.06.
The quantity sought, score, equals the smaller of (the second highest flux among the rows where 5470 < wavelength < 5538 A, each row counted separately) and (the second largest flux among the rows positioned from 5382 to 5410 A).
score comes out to 12.4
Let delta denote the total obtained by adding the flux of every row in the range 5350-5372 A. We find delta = 107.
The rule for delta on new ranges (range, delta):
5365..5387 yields 107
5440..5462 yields 110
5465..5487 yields 109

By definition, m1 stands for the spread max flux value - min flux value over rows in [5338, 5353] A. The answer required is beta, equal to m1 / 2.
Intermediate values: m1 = 1.9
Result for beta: 0.93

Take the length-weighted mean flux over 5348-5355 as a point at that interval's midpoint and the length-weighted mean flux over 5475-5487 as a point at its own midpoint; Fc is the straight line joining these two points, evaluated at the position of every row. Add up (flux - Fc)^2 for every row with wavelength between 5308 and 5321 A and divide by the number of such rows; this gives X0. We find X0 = 0.22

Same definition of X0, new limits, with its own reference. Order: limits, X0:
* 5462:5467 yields 0.02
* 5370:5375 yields 1.23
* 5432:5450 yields 0.25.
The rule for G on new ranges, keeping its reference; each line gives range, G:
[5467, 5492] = 5491.11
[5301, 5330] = 5329.17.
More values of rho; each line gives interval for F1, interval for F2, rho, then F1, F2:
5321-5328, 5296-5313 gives 0.94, 11.5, 12.2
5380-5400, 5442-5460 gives 0.96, 11.6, 12.1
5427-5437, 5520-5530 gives 1.02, 12.2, 11.9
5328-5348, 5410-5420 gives 0.93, 11.4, 12.2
